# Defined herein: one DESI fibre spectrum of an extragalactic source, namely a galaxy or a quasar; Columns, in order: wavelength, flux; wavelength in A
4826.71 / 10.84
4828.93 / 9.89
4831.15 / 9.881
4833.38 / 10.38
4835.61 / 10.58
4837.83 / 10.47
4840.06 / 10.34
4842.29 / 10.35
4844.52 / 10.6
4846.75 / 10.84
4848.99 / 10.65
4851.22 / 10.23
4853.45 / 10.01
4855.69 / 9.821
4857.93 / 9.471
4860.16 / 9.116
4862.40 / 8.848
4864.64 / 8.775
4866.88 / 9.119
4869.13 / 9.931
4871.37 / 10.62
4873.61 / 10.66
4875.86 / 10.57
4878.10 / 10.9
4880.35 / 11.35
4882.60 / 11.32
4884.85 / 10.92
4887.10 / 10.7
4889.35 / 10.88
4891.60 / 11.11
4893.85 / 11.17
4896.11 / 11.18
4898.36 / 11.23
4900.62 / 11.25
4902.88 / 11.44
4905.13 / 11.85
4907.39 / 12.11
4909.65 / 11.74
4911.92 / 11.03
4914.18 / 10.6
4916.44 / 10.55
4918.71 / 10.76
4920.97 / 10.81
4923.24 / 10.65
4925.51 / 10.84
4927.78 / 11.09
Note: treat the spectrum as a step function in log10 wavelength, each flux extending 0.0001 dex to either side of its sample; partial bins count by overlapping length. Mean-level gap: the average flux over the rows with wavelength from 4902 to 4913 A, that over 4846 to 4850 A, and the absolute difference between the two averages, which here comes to 0.9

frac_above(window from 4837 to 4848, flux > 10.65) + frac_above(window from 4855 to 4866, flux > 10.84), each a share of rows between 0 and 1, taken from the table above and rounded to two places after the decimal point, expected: 0.20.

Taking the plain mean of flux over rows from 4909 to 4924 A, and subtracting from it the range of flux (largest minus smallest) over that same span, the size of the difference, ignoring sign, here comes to 9.7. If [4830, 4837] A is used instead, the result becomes 9.6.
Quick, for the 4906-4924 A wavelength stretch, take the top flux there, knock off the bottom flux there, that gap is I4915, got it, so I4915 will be 1.6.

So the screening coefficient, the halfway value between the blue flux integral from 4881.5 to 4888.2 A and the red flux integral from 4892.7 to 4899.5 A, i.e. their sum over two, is 75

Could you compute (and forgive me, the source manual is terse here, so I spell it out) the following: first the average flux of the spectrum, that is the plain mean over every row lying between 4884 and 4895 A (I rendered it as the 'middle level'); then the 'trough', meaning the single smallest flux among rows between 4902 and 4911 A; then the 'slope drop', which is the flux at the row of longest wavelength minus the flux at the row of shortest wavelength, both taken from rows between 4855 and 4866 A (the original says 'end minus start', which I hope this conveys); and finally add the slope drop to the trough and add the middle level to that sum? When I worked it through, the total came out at 21.4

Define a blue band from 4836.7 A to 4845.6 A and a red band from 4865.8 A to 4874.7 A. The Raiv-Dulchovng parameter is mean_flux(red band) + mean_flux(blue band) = 20.5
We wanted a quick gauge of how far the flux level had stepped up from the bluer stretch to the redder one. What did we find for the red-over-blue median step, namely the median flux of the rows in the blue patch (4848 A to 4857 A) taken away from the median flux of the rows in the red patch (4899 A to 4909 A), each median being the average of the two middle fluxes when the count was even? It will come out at 1.5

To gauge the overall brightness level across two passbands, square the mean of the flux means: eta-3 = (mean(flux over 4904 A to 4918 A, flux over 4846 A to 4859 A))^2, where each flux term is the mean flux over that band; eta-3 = 115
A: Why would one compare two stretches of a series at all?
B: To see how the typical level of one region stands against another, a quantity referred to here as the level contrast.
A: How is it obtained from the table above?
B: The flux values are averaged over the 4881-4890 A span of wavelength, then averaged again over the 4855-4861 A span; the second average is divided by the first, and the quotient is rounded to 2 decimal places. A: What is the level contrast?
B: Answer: 0.86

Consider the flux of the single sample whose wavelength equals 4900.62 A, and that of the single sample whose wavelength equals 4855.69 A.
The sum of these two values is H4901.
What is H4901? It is 21.1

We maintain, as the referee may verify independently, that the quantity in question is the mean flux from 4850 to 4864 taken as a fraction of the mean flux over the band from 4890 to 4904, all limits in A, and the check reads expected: 0.853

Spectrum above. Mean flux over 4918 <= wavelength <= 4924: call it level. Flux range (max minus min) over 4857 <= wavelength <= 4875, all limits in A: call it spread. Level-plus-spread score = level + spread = 12.6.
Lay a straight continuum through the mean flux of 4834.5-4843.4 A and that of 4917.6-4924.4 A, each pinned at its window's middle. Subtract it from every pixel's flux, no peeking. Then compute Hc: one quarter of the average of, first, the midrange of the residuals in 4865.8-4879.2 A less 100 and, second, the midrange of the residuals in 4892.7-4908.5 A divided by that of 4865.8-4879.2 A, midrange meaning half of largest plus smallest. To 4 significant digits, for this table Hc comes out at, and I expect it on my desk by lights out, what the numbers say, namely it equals -12.79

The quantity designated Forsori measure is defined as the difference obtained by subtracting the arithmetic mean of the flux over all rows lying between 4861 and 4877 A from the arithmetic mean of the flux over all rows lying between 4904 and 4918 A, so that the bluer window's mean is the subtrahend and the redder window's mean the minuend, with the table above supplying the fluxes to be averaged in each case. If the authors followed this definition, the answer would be 1.5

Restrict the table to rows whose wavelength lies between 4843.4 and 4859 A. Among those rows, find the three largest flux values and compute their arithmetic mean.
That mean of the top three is 10.70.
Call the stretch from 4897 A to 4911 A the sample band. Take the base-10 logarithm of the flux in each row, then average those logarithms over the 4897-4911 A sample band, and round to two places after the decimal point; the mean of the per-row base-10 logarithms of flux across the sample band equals 1.06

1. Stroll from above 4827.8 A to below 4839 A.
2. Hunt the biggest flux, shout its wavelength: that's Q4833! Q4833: 4835.61 A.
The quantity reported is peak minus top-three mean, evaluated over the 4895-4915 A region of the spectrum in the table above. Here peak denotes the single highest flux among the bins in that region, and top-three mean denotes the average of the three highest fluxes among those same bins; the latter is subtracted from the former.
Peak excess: 0.21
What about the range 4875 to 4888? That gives 0.15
